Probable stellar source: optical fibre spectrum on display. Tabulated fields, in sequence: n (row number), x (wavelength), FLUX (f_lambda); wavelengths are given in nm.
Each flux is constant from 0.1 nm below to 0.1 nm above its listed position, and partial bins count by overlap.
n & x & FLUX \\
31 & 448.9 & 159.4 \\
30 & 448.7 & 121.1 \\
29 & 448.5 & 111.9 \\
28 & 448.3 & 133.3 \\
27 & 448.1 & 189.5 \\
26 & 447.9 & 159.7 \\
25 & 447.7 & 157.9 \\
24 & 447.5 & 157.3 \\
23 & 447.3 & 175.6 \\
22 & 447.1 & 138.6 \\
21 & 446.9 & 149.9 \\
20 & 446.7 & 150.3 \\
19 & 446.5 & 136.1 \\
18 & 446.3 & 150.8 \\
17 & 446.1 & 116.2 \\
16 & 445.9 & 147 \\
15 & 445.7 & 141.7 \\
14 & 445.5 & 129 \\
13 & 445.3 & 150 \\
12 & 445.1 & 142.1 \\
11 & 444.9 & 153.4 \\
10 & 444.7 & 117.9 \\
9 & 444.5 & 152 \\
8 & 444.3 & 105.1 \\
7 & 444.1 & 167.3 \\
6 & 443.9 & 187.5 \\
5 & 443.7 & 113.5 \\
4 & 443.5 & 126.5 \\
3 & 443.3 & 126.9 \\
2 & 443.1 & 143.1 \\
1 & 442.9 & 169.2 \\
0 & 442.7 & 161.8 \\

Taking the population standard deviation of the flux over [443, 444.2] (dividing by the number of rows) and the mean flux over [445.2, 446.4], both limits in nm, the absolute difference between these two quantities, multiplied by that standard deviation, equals 2915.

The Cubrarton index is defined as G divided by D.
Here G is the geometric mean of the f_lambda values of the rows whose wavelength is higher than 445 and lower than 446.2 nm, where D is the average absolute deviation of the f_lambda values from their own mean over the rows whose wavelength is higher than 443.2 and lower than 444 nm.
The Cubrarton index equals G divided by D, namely 5.6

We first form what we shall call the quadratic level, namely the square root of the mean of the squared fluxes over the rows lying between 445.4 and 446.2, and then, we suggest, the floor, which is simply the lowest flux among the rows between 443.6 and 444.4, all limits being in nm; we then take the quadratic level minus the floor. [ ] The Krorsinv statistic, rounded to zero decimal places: 29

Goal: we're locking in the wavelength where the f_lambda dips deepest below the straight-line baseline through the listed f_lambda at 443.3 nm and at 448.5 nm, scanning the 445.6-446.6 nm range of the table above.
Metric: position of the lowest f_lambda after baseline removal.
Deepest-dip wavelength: 446.1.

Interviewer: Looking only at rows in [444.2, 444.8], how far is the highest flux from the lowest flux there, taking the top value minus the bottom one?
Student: 47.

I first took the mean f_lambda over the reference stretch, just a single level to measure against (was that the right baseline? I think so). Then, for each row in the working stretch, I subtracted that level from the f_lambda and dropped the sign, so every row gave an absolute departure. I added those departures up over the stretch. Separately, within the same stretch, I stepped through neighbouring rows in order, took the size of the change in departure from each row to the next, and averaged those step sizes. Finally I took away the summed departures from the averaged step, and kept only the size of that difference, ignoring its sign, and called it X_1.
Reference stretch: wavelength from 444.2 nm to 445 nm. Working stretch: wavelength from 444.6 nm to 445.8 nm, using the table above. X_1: 67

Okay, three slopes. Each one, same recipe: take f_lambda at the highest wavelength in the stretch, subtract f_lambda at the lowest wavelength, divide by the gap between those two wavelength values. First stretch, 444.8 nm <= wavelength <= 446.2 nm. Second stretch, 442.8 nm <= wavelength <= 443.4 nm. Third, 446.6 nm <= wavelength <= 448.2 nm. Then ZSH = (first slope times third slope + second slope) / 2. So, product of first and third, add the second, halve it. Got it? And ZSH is -487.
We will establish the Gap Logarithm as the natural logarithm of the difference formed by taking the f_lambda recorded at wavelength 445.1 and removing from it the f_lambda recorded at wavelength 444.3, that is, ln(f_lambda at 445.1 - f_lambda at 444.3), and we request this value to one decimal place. 3.6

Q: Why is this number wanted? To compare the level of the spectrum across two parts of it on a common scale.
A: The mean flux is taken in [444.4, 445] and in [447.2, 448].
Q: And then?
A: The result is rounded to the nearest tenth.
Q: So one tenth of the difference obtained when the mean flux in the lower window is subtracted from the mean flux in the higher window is 2.2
